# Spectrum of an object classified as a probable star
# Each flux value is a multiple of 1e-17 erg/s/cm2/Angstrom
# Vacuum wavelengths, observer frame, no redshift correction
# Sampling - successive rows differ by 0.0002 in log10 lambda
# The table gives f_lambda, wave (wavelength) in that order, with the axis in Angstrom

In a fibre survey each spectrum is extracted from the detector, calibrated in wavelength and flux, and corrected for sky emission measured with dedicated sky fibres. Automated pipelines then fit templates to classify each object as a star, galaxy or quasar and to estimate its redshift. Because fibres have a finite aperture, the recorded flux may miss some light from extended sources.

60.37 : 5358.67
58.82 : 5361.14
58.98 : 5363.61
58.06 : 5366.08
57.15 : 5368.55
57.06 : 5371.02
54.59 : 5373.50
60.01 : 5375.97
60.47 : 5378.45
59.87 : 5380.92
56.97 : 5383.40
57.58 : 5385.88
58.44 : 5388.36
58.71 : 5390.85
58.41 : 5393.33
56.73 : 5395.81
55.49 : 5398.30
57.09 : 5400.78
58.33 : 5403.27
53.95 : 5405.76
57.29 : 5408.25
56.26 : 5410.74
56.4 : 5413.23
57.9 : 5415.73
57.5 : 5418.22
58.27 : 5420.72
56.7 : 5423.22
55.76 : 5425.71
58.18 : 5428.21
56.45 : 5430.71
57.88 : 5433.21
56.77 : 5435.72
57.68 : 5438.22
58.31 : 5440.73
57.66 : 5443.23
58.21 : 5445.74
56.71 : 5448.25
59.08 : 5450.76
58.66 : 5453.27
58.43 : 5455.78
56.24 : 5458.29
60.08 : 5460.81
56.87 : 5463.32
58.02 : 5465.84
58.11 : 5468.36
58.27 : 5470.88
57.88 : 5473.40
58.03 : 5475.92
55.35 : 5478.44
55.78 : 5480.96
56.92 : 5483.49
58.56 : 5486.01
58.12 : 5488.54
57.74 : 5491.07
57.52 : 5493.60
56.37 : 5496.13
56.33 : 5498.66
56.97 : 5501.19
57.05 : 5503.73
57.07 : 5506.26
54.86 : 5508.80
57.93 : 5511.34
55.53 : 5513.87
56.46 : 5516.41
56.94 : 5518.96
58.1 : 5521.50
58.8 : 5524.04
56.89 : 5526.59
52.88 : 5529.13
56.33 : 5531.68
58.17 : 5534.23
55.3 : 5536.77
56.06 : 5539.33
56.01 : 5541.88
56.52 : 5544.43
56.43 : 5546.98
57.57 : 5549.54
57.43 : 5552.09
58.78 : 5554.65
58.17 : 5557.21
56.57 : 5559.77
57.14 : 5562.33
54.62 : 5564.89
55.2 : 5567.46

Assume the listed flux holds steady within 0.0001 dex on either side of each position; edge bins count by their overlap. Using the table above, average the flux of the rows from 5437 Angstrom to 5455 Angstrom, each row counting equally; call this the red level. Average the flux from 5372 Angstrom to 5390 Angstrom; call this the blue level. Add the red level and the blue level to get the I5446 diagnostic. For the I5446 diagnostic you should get 116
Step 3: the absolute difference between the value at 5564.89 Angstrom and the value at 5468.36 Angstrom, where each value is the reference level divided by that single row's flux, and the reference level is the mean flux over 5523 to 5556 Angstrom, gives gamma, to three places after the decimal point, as 0.062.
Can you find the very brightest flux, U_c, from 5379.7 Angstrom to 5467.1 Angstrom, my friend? 60.08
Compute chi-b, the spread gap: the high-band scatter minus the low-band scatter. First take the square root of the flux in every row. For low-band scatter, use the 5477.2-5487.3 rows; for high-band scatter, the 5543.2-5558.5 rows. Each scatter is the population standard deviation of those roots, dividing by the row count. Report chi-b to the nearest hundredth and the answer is -0.03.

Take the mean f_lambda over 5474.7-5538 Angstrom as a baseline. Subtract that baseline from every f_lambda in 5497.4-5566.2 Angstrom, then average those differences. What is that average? -0.1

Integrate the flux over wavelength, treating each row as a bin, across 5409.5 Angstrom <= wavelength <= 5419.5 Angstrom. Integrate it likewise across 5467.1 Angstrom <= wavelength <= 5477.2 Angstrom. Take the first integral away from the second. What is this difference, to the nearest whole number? 17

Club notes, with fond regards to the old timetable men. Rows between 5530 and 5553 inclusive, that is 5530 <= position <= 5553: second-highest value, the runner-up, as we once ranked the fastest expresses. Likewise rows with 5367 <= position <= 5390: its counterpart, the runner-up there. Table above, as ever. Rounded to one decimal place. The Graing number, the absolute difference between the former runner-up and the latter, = 2.4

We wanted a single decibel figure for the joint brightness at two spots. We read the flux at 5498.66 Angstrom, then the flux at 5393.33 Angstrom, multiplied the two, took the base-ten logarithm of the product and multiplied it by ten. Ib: 35.2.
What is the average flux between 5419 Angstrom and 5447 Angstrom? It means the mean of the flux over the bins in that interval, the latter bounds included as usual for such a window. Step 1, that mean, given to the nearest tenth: 57.4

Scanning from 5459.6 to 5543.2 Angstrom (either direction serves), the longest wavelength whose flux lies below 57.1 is 5541.88 Angstrom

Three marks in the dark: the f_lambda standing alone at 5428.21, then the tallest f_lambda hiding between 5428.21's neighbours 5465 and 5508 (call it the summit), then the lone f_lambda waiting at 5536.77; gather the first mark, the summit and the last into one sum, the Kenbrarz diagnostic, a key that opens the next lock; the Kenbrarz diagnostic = 172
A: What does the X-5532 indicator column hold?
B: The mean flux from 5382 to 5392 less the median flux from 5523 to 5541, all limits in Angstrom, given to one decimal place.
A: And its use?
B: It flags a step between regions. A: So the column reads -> 1.6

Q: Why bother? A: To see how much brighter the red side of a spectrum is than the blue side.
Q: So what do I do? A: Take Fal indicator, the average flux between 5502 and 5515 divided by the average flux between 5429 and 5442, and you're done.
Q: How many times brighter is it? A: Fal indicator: 0.98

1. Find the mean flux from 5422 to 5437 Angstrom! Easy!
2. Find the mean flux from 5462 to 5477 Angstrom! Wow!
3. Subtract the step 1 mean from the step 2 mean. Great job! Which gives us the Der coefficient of 0.9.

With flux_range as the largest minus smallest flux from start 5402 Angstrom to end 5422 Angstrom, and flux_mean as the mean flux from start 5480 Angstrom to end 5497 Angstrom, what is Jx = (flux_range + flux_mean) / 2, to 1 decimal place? 30.8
